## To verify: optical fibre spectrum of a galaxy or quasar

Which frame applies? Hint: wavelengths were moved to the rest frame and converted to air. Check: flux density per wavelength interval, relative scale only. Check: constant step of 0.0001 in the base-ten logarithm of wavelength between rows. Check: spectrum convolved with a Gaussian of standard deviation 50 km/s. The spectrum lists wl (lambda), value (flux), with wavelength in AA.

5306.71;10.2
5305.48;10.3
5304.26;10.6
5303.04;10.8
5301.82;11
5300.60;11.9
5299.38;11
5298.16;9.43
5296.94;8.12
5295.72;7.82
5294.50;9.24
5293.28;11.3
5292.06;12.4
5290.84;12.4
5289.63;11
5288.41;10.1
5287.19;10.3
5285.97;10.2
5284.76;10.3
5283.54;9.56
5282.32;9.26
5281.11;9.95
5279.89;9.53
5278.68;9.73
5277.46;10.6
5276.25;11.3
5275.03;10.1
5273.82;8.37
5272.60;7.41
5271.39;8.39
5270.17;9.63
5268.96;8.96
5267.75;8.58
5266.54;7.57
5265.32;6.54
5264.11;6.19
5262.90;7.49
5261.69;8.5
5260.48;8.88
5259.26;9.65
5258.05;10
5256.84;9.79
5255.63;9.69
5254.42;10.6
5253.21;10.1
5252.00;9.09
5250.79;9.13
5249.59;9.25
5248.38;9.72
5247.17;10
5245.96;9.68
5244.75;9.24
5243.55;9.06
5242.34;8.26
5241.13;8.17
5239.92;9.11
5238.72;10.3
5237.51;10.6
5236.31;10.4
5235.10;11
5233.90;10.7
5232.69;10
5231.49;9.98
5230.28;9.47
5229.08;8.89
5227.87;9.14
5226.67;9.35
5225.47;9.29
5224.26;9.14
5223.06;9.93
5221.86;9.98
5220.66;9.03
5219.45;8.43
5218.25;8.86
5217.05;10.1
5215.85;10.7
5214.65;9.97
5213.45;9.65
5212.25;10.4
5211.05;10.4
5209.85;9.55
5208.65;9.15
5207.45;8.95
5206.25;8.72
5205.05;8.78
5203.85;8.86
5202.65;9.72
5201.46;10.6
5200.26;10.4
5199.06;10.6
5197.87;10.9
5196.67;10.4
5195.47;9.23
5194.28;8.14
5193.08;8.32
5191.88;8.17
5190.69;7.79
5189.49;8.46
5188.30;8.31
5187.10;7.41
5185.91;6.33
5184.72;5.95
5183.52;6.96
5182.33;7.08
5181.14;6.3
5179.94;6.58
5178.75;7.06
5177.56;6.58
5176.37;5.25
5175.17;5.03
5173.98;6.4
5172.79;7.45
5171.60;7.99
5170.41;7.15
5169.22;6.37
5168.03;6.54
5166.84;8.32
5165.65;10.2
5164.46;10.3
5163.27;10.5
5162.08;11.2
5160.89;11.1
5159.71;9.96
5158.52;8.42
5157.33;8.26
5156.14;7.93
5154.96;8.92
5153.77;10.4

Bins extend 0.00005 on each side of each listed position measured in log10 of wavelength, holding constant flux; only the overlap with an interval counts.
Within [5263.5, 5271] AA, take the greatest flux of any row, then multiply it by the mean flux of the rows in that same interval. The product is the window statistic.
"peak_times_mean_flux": 76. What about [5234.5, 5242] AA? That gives 109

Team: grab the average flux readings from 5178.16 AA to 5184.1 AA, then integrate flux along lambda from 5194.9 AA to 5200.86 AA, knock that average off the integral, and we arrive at 55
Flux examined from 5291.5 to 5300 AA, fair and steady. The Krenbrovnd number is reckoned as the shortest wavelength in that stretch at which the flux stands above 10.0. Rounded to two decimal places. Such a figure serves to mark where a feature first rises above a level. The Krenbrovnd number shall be 5292.06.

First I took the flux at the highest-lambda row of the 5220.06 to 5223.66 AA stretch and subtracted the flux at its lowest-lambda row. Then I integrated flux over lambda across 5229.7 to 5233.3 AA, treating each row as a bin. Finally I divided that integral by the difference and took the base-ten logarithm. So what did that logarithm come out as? 1.6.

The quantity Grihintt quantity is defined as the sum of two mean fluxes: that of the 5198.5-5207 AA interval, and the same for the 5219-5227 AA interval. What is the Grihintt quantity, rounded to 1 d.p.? 19.0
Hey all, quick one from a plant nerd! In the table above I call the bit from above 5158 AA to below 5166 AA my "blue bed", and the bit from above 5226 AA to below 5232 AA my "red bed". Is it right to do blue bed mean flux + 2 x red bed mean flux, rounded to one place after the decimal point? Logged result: 29.0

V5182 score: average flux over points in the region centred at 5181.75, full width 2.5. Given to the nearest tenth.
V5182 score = 6.7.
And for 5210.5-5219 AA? 10.0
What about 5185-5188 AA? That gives 6.9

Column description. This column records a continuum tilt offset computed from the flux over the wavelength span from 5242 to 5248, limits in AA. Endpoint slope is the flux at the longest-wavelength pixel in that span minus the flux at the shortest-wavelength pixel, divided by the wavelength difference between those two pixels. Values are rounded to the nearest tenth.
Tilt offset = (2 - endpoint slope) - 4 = -2.4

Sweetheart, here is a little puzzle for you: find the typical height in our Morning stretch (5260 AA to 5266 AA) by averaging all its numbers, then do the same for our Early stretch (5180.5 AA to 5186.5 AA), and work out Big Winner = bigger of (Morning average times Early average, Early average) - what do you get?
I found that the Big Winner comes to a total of 49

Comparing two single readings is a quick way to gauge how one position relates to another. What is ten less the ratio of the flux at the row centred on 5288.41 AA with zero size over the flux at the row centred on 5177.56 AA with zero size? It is 8.47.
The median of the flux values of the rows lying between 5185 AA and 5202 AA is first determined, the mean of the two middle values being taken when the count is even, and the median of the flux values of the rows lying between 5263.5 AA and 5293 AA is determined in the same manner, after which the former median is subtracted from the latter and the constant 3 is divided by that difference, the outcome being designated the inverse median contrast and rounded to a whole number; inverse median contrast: 2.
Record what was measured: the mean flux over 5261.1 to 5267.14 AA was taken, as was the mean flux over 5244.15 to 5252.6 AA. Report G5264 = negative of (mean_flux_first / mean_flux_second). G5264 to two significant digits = -0.77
